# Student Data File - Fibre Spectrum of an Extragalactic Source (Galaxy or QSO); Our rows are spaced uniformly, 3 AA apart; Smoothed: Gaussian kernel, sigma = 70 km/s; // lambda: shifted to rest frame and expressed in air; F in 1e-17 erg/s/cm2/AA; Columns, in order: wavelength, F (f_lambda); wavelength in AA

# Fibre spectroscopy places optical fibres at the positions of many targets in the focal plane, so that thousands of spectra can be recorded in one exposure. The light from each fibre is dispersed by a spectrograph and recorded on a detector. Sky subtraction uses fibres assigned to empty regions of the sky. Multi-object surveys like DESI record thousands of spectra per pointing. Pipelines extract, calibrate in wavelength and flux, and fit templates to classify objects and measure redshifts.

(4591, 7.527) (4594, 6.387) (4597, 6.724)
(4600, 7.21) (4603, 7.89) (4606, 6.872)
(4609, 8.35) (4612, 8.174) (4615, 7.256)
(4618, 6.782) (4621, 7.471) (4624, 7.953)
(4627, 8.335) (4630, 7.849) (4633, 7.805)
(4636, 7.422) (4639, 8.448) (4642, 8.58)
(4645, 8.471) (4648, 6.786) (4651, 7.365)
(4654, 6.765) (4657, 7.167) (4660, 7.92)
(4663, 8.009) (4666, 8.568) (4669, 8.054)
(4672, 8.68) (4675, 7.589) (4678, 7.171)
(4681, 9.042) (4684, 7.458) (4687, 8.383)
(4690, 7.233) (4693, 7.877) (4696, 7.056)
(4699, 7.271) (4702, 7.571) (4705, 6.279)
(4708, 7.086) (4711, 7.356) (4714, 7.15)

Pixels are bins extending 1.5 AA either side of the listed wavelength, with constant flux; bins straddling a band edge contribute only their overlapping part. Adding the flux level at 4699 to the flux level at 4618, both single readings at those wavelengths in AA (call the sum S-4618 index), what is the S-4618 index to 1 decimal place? 14.1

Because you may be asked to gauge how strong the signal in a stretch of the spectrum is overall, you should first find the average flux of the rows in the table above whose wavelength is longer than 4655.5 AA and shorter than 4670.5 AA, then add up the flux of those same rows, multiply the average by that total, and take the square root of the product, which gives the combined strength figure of 17.8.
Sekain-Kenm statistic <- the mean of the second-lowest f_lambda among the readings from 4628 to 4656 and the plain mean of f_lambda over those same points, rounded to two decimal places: 7.25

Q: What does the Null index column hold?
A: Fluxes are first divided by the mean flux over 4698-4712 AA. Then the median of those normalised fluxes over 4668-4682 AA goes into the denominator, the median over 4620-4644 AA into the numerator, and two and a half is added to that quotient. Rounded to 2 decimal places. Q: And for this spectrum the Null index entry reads 3.48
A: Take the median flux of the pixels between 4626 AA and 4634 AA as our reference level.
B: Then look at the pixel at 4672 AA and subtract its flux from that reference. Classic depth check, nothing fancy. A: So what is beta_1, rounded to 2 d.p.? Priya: -0.83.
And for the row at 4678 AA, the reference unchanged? 0.68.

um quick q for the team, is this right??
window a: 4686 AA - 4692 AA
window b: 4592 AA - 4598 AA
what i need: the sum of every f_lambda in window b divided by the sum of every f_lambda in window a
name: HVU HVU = 0.84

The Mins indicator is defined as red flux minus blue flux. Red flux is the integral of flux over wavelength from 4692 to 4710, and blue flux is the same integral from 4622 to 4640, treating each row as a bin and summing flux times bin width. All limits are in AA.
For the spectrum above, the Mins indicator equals -14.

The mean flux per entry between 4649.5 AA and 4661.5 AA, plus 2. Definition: 9.3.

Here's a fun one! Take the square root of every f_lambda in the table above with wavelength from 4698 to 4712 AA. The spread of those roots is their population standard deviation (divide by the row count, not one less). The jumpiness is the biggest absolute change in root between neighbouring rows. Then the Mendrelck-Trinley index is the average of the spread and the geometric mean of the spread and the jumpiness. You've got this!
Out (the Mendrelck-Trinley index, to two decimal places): 0.11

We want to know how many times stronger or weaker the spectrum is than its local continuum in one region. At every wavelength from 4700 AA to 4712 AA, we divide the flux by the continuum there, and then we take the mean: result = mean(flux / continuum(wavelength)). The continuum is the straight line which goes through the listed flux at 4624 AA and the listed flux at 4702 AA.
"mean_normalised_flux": 0.94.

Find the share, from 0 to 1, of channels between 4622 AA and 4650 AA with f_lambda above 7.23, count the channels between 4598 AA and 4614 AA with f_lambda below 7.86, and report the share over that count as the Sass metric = 0.44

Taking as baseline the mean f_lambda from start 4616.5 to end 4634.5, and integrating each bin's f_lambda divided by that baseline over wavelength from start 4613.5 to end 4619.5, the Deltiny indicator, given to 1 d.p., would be 5.5 AA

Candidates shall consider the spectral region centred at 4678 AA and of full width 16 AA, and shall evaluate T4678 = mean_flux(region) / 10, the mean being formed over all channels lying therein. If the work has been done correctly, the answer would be 0.80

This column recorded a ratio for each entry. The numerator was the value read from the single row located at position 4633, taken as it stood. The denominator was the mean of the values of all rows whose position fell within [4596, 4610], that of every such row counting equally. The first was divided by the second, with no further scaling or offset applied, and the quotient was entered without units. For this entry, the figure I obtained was 1.05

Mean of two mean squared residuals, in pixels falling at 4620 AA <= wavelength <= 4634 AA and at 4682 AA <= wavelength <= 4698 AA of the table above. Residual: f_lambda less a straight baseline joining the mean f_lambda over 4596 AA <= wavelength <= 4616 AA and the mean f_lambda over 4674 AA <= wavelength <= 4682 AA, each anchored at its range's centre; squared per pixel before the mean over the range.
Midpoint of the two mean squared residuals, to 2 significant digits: 0.27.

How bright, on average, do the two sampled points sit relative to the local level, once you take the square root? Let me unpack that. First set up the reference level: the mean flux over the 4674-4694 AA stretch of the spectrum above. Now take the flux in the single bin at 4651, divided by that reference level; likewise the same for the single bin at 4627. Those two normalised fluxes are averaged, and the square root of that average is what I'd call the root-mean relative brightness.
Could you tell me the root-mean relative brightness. 1.00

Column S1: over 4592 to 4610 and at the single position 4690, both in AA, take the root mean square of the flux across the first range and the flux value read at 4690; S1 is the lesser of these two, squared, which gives 52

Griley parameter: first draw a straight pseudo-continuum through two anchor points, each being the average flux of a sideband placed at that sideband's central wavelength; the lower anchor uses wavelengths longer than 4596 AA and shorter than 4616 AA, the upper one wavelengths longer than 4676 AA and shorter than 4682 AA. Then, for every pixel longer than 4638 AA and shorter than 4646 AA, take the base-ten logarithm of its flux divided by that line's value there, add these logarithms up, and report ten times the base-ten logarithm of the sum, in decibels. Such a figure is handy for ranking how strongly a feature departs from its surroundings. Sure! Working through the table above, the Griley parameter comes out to -9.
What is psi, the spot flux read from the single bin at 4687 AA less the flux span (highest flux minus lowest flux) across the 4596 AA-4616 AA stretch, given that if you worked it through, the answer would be 6.8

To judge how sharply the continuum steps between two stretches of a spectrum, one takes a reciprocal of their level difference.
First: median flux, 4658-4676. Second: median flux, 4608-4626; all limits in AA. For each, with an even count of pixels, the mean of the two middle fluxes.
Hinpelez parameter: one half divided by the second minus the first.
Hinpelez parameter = -1.6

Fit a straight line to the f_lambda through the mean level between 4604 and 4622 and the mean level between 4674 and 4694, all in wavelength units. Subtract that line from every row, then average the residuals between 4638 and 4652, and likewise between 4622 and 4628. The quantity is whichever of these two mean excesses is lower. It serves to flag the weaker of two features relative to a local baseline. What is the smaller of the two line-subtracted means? 0.29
